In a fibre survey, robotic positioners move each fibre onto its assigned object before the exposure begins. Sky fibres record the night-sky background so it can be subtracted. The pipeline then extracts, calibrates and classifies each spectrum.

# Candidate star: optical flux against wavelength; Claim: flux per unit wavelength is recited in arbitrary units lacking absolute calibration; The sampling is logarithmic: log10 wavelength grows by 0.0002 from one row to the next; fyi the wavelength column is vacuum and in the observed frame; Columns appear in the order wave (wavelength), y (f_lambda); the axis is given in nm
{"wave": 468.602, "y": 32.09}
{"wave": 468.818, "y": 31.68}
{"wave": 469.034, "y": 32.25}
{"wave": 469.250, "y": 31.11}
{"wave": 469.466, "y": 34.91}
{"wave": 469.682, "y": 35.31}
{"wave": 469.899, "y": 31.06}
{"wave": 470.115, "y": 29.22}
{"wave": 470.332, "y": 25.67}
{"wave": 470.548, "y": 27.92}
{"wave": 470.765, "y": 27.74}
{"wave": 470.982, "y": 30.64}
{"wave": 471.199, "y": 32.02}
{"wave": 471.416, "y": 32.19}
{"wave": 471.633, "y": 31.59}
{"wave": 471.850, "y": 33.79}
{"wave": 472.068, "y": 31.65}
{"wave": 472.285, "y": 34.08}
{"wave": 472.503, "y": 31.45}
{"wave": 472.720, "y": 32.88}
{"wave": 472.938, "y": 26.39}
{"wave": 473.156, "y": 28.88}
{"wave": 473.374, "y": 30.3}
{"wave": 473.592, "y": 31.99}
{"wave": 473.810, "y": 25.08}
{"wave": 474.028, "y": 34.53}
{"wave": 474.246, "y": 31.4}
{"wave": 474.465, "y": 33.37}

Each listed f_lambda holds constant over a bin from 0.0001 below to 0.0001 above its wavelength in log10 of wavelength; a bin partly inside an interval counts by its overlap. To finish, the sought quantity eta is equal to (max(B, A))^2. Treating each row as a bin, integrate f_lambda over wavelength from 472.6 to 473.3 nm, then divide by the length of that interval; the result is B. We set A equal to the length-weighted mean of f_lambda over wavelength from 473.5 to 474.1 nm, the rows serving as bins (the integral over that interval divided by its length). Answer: 916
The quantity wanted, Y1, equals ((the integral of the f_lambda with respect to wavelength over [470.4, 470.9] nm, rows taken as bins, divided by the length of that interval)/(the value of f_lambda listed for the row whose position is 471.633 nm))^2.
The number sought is 0.8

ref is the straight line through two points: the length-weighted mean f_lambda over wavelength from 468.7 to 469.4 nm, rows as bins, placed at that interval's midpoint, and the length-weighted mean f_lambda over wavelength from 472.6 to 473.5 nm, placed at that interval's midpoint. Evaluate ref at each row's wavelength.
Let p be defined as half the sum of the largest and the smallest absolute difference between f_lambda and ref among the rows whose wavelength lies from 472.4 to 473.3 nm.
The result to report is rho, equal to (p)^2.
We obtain 4.2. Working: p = 2.1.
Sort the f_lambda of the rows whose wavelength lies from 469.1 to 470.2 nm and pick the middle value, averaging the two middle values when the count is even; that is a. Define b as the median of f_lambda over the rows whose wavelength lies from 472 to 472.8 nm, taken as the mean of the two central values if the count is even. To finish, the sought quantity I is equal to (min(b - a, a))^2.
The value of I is 1.3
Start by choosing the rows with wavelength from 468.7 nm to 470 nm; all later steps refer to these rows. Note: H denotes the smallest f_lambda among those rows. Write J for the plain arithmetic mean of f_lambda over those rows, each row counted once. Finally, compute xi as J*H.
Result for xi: 1016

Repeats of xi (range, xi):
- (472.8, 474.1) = 741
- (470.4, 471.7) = 842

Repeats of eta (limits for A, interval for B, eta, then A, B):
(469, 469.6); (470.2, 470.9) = 1086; 33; 27.3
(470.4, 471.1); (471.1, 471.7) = 1022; 29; 32.0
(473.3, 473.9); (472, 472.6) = 1054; 29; 32.5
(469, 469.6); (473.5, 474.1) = 1086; 33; 30.3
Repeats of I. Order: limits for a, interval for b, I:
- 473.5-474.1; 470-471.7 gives 4.2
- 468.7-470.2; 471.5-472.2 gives 0.0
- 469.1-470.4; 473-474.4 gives 0.1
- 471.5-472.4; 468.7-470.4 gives 1.8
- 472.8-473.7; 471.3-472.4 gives 6.8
